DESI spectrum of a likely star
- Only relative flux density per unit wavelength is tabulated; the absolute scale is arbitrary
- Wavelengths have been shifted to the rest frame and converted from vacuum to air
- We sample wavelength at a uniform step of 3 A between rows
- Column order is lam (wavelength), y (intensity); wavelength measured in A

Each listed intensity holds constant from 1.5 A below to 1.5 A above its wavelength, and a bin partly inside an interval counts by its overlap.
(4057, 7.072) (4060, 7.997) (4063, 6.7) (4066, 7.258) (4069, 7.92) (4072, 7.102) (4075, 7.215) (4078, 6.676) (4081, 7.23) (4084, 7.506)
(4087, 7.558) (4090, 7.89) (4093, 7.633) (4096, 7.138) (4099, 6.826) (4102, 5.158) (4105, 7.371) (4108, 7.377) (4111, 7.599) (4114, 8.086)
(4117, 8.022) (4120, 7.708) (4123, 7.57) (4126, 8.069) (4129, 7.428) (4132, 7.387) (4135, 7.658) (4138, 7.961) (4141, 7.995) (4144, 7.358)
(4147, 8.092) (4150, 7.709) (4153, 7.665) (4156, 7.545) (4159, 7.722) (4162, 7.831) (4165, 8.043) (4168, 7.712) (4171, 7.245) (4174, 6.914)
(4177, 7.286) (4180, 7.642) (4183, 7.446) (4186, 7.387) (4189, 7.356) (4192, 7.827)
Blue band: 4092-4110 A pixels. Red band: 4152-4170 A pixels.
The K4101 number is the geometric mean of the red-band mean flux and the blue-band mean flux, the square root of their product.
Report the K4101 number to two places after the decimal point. 7.32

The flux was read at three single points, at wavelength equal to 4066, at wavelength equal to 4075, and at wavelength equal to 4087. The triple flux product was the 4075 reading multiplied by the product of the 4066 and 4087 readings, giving 396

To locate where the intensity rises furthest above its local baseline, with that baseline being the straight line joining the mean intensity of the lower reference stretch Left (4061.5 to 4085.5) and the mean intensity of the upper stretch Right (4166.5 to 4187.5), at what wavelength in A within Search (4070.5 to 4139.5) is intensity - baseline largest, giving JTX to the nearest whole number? 4114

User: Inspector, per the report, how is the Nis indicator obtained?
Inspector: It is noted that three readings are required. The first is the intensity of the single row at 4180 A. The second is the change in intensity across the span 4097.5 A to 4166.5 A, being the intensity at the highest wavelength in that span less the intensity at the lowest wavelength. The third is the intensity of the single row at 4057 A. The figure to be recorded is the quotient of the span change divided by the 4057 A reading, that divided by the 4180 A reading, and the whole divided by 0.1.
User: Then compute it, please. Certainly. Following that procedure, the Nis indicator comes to 0.23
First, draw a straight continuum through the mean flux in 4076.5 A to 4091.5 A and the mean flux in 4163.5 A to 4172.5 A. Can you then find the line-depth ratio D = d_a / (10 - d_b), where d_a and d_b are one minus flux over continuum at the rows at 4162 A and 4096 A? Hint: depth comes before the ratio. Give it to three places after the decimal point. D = -0.002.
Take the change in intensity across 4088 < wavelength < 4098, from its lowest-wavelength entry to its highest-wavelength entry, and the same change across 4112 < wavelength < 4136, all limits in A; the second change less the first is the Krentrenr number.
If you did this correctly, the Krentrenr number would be 0.32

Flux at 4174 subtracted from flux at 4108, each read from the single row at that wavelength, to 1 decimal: 0.5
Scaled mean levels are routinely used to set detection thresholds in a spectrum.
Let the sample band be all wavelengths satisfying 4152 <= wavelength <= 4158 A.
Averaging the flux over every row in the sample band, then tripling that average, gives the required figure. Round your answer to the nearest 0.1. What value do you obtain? 22.8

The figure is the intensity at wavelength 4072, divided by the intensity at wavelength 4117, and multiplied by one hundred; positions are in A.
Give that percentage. 89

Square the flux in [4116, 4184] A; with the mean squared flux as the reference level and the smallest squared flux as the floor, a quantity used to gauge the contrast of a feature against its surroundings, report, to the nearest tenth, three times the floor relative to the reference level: 2.4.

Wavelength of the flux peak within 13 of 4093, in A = 4090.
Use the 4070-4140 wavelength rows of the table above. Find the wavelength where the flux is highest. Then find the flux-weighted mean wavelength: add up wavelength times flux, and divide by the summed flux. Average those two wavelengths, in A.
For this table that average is 4109.8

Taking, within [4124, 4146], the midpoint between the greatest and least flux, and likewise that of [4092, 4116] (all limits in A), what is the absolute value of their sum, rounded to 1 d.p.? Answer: 14.3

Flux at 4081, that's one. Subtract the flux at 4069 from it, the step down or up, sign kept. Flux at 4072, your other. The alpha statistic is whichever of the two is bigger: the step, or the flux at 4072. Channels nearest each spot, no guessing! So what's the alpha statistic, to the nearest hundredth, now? 7.10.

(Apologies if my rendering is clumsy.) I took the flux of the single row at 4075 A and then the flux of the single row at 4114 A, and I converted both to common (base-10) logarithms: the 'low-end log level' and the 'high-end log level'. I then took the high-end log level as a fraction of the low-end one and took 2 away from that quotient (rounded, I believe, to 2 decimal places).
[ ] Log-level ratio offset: -0.94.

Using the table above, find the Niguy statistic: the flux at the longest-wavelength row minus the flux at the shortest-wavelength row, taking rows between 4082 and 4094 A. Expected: 0.1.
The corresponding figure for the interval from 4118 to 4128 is 0.4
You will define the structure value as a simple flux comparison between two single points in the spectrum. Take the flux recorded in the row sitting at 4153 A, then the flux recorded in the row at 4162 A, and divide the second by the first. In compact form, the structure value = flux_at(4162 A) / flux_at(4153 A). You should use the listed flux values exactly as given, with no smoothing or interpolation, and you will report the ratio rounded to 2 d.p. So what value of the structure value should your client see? 1.02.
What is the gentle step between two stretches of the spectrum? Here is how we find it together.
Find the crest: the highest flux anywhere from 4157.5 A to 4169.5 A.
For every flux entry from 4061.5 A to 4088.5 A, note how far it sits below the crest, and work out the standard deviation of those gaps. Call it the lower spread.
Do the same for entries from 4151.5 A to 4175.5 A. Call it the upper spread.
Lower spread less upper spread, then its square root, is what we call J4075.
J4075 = 0.2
